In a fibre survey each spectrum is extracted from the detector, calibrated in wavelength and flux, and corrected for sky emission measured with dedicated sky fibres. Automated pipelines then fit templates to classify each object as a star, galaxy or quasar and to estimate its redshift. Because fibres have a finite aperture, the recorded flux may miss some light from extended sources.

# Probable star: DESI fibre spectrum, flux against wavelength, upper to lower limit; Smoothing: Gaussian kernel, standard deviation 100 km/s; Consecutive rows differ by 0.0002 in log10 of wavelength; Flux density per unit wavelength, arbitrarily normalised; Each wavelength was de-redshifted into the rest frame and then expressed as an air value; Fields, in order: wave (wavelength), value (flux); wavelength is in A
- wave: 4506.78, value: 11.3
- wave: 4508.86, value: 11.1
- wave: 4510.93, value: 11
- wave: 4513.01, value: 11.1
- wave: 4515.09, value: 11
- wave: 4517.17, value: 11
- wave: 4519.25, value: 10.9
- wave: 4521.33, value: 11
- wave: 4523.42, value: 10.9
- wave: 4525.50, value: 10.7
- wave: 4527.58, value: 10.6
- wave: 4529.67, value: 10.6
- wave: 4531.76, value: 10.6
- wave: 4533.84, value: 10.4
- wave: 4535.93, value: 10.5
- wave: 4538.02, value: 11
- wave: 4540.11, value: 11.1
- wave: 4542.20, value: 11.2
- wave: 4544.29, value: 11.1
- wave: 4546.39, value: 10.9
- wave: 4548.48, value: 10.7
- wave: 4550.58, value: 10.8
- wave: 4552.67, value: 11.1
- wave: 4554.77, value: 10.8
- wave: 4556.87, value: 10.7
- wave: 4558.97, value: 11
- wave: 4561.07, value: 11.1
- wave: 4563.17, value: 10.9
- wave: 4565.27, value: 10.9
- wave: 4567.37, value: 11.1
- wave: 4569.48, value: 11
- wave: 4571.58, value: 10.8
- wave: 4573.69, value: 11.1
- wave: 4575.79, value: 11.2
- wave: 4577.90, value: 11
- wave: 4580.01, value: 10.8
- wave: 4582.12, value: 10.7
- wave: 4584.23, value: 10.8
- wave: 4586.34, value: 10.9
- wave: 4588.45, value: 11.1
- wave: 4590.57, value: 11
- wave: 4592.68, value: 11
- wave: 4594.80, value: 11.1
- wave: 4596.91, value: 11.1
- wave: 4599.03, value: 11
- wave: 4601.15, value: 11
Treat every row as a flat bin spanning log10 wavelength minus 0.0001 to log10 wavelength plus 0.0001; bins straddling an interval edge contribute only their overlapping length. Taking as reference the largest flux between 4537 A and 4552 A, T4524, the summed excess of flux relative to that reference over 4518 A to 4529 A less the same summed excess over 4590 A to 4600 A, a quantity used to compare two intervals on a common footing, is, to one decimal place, -1.1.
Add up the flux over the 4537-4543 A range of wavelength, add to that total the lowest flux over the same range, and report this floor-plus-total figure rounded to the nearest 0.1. 44.3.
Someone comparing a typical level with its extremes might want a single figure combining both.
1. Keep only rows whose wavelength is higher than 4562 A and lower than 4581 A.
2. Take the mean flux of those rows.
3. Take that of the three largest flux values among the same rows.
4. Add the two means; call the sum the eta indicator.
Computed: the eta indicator 22.11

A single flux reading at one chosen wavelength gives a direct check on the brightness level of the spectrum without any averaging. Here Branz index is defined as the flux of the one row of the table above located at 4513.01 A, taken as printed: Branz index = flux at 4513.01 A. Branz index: 11.1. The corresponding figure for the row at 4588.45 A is 11.1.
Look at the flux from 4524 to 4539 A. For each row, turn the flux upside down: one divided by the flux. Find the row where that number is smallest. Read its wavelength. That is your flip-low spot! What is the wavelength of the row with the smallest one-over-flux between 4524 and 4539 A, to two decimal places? 4538.02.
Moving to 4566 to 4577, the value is 4575.79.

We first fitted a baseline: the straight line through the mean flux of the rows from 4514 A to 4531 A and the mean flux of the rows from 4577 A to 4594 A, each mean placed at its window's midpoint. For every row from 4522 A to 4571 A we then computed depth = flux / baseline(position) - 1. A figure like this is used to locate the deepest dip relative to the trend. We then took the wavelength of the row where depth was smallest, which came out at 4533.84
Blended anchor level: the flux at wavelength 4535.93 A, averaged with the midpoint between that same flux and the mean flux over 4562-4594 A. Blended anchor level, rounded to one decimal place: 10.6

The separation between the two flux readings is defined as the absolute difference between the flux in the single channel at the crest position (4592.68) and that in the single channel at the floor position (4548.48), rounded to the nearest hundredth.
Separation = 0.30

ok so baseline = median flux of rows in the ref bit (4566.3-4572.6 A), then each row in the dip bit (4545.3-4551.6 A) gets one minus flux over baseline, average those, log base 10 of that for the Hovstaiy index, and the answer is -1.74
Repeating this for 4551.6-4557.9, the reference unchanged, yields -1.92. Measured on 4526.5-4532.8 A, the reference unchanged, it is -1.44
